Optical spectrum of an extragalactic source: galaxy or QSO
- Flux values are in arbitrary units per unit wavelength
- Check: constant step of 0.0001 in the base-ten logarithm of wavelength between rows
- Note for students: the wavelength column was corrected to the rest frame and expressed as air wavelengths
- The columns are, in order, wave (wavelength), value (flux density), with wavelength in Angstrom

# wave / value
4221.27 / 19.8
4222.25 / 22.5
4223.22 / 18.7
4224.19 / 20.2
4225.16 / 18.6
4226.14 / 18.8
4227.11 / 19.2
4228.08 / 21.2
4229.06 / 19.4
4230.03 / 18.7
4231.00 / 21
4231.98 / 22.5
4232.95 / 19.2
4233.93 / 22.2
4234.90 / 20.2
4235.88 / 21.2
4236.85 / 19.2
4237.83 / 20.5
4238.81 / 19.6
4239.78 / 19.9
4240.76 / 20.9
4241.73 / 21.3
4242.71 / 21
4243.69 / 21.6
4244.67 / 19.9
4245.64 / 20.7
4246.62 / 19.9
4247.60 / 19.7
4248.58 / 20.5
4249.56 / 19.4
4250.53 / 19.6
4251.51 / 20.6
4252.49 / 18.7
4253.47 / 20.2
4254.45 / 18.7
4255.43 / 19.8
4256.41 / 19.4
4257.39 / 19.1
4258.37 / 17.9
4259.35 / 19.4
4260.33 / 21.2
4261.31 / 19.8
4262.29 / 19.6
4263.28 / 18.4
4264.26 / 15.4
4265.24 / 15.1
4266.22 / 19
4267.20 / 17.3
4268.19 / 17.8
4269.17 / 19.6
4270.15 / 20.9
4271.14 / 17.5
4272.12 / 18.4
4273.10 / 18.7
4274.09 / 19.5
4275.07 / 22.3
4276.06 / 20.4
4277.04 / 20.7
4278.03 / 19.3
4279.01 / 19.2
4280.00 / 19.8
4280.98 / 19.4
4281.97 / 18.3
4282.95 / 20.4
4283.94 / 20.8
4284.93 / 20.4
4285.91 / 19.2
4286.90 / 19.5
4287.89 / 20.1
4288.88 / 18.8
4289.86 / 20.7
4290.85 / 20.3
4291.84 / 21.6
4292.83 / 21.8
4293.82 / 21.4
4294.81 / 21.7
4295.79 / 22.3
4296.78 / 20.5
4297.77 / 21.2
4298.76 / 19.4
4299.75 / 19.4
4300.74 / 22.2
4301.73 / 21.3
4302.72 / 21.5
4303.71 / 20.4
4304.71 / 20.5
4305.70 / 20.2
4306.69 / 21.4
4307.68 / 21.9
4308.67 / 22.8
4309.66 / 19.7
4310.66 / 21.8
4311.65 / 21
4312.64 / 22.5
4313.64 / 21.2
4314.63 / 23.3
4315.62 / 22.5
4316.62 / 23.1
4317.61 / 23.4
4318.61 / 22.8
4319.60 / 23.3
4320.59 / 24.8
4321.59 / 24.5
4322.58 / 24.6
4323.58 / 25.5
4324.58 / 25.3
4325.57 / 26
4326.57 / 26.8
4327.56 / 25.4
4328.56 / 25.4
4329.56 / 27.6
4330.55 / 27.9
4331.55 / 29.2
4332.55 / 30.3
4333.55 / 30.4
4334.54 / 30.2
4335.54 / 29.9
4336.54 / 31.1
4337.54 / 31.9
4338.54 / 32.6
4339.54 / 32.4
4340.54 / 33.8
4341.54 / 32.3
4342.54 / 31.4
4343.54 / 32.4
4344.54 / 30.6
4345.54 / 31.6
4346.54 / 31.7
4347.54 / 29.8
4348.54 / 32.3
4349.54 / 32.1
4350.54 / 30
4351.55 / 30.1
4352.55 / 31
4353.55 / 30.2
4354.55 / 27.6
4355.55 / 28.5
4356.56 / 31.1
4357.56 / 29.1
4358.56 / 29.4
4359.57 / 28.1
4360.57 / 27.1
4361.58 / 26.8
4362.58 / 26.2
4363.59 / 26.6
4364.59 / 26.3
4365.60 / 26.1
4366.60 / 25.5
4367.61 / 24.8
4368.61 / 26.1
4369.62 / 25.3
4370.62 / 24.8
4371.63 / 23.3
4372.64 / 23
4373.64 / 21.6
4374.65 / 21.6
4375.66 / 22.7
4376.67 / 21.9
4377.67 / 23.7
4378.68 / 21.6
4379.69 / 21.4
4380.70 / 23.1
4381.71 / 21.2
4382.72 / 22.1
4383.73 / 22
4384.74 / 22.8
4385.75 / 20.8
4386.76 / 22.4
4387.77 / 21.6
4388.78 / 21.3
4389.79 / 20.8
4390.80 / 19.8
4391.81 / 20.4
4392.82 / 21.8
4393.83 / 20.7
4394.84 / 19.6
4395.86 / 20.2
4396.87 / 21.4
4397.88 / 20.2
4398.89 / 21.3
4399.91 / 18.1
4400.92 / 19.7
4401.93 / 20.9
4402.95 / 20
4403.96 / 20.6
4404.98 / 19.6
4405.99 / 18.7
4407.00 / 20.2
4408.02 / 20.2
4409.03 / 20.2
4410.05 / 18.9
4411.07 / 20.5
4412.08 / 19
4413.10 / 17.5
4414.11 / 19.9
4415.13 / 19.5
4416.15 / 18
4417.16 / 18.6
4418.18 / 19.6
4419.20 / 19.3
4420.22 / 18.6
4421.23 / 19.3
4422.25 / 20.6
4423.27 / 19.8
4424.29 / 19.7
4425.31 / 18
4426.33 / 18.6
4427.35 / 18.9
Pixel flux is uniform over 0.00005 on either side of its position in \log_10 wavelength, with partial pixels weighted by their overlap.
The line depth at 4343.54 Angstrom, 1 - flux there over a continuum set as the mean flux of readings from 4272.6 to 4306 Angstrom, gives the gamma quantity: -0.59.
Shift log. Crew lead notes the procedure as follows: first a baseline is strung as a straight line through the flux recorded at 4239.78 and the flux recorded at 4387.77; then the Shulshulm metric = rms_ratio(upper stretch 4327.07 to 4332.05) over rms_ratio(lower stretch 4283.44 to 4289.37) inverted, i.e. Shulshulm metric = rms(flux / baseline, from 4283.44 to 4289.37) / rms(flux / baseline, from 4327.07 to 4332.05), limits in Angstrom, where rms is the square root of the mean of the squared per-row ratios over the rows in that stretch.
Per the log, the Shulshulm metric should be 0.75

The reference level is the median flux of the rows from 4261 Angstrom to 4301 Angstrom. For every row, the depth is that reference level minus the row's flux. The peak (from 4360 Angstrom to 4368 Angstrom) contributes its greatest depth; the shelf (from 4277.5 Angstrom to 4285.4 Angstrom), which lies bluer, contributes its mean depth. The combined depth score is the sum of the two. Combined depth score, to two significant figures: -5.3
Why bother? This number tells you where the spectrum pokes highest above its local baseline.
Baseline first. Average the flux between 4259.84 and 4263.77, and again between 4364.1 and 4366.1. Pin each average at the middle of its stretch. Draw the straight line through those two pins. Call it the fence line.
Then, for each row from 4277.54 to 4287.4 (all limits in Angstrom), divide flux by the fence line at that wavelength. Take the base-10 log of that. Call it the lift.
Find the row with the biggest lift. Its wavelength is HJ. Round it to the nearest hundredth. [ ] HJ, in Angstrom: 4283.94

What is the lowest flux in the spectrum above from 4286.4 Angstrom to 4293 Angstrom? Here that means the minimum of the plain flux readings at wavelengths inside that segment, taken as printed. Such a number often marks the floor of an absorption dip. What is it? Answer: 18.8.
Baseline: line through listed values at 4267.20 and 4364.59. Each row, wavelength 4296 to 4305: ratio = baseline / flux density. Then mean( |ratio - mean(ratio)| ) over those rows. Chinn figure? 0.0375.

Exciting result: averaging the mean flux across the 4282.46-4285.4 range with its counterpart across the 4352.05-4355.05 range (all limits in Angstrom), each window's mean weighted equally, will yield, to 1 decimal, 25.1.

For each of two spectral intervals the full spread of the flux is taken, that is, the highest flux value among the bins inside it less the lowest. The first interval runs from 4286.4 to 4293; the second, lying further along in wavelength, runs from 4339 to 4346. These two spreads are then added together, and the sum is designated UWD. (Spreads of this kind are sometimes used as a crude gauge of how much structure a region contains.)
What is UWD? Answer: 6.20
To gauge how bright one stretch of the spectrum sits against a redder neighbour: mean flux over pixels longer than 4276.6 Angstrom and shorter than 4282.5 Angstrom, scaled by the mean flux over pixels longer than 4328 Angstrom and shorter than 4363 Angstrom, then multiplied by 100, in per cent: 65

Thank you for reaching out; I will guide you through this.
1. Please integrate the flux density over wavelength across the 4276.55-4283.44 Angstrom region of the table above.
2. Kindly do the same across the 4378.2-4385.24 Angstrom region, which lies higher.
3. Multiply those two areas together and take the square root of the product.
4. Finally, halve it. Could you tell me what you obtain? 72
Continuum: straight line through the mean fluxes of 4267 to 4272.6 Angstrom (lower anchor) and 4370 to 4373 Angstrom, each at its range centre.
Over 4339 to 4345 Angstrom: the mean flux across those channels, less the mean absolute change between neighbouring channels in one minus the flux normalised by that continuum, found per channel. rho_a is 32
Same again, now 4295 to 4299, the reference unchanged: 21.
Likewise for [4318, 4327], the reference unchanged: 25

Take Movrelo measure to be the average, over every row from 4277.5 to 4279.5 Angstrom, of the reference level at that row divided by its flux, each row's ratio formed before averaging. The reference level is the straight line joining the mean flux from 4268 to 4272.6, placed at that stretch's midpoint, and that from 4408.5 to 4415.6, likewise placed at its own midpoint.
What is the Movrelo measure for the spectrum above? 0.98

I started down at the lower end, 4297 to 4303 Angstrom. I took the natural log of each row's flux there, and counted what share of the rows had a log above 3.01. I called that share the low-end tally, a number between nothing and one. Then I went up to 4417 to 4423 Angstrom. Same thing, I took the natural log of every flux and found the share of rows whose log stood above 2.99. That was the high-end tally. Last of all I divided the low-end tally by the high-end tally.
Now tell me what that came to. 4.0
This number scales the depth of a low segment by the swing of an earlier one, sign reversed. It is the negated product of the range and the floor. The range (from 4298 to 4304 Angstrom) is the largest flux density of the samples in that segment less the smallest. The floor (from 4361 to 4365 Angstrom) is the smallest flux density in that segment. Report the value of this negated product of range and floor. -73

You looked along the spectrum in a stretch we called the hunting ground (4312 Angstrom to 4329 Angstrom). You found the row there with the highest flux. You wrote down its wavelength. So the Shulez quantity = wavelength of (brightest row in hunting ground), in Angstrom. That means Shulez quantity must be 4326.57 Angstrom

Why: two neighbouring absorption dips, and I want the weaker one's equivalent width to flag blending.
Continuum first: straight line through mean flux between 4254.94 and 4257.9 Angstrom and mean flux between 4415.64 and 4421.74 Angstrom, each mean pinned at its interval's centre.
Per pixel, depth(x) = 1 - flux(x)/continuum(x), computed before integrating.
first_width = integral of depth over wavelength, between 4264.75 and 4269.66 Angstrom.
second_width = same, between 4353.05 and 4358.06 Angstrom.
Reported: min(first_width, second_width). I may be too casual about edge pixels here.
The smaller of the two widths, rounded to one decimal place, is -2.7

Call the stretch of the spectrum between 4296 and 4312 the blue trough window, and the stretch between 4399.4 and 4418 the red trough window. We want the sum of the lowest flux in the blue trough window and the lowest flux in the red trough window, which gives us 37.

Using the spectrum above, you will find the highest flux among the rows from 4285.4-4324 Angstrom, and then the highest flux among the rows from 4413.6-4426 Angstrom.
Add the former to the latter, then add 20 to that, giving 66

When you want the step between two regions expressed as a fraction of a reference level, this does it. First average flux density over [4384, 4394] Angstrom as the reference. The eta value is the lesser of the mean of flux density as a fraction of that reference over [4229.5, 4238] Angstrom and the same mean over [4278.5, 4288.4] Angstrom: 0.93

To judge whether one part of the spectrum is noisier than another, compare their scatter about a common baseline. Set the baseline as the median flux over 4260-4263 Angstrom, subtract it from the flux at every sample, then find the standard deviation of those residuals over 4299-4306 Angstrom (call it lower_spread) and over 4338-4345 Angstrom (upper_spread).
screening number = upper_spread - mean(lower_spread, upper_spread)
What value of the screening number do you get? 0.03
